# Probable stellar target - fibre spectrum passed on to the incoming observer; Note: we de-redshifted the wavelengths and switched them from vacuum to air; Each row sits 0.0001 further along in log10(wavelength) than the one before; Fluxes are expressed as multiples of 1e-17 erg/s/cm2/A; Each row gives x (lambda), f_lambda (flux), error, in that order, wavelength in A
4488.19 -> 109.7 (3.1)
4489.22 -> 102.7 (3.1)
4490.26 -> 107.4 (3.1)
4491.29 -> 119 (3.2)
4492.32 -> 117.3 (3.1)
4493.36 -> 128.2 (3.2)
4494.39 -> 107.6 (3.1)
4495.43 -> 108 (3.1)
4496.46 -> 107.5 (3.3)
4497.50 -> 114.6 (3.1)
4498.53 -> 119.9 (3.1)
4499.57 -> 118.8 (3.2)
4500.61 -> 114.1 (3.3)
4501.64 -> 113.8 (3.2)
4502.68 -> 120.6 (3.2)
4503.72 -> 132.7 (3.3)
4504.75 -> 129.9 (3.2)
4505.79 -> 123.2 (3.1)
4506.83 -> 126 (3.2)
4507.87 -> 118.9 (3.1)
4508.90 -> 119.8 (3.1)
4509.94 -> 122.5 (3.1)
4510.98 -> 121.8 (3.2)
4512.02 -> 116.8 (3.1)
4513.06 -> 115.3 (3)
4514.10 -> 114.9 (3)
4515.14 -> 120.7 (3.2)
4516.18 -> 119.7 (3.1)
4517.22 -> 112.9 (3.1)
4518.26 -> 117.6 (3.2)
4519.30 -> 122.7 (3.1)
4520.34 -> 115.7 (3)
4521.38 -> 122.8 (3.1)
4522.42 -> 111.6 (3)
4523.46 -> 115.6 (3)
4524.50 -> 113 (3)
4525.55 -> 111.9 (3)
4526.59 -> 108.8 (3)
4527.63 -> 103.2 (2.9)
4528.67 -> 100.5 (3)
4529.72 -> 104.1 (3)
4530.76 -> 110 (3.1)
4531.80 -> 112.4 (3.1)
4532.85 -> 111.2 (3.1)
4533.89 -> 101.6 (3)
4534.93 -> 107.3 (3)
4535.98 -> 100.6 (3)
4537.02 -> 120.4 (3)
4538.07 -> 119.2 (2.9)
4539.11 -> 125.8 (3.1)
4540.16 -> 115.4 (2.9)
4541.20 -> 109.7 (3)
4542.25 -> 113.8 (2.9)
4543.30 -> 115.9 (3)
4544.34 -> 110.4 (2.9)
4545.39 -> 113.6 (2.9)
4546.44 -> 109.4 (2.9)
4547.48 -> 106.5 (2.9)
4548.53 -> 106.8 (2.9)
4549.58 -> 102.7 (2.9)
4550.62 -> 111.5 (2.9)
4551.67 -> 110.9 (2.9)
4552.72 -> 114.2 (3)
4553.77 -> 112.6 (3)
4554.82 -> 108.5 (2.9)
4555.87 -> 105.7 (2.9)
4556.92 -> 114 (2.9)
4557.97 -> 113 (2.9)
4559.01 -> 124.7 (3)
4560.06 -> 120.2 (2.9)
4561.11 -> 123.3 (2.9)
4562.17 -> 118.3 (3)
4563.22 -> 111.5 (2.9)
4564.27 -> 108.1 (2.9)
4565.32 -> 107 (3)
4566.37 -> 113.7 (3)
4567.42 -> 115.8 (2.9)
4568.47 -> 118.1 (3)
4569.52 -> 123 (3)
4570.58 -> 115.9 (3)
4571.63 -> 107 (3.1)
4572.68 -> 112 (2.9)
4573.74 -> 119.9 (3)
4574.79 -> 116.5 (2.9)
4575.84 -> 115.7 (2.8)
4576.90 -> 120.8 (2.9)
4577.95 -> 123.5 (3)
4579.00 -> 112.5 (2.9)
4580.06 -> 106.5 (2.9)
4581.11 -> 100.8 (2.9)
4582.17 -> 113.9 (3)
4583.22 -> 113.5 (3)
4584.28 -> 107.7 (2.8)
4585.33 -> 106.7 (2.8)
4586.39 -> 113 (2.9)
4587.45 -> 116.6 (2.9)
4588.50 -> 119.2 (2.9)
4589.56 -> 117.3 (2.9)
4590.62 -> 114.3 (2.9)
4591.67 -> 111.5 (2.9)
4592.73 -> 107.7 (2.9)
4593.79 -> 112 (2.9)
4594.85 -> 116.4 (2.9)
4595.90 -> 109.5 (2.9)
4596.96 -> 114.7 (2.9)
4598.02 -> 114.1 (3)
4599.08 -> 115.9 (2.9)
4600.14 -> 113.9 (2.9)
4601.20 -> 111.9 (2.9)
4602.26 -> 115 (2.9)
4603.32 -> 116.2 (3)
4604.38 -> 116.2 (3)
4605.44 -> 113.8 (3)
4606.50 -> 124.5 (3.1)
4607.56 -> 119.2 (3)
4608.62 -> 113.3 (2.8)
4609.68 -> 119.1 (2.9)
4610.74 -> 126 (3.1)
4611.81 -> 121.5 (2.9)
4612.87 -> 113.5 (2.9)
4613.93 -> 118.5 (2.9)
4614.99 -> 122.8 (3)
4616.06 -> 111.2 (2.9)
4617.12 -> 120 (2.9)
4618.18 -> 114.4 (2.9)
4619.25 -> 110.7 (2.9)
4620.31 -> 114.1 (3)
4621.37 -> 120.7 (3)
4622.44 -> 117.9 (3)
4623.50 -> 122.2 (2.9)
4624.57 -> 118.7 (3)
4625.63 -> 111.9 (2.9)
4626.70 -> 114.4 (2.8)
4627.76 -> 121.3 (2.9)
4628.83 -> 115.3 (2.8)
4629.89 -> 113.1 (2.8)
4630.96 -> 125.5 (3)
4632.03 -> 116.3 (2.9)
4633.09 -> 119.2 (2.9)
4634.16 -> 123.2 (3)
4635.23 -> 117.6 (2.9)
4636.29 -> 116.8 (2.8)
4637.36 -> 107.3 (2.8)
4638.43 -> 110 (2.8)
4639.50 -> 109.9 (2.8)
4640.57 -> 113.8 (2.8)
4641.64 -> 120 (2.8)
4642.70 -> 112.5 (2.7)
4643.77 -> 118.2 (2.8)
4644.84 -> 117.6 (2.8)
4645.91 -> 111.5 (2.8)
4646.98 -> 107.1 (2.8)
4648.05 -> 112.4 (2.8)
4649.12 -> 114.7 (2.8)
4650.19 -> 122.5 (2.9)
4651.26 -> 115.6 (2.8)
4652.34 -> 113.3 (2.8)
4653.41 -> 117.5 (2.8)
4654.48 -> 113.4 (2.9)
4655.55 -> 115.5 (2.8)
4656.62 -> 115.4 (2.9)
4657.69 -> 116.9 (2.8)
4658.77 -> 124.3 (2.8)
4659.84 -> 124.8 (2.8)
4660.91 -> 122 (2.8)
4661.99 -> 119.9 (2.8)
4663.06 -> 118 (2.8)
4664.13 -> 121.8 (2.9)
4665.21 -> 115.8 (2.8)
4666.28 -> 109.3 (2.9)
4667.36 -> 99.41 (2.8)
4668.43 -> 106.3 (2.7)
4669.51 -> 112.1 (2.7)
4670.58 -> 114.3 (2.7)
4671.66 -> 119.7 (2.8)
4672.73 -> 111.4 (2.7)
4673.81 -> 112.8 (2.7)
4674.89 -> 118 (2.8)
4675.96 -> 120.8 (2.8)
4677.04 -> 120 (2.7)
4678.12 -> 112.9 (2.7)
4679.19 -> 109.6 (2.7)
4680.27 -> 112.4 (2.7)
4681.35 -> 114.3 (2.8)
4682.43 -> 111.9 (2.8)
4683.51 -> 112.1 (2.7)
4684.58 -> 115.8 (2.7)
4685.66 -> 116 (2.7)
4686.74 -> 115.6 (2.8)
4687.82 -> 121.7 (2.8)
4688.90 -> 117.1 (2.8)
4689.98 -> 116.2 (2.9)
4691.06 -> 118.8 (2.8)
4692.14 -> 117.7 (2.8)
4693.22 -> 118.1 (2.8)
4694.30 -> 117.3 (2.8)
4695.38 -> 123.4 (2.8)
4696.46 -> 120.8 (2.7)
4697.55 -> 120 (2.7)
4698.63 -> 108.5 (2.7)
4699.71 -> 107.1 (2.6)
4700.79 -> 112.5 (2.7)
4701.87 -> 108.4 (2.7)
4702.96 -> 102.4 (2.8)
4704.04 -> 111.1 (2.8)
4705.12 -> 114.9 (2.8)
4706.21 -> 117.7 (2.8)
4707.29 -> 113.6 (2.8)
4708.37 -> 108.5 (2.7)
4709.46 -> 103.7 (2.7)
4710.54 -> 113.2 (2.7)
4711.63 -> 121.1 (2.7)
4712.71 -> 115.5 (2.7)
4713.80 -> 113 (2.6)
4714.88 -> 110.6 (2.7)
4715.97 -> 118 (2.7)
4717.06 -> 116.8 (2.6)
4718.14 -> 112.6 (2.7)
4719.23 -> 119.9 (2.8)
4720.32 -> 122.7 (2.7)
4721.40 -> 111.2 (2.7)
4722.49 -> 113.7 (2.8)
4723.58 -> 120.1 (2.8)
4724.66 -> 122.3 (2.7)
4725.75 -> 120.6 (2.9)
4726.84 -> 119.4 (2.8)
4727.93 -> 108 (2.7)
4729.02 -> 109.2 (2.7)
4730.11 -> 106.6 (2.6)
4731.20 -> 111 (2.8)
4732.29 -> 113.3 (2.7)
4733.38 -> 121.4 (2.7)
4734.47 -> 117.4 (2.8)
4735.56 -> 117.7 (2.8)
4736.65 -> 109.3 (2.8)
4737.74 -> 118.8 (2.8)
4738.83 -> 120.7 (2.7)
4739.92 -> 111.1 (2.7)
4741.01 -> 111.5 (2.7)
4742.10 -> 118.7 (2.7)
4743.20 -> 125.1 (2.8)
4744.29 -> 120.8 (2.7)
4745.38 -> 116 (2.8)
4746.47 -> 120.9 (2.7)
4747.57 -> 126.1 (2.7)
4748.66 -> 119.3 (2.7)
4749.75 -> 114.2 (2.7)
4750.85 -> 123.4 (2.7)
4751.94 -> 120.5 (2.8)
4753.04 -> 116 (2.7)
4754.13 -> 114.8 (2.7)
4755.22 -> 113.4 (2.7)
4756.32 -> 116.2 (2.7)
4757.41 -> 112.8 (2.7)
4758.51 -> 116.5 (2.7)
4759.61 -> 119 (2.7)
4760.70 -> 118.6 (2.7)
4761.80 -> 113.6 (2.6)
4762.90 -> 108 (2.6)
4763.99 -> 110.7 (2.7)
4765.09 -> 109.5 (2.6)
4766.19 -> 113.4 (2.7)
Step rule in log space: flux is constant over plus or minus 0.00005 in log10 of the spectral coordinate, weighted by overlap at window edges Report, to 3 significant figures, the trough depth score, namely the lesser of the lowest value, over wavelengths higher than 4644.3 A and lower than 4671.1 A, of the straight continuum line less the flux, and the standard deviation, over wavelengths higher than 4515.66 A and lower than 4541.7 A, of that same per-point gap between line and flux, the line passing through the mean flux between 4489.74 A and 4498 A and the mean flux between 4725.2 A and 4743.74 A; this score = -10.0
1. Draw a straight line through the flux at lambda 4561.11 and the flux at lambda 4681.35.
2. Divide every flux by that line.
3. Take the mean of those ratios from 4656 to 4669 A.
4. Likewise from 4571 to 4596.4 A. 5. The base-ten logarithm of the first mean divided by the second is 0.033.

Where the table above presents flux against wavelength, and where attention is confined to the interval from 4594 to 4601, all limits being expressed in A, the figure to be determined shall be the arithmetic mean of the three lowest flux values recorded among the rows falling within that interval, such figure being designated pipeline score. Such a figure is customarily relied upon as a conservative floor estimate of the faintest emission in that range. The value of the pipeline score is 112.5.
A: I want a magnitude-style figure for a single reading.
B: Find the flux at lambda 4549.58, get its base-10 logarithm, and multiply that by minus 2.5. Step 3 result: -5.03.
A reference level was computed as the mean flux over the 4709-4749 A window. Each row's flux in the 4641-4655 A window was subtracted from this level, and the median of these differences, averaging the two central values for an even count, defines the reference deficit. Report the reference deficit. 1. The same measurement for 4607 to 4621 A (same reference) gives -2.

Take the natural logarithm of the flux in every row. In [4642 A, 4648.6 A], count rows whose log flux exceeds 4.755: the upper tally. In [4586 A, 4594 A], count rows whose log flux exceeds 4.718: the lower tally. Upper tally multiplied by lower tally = 12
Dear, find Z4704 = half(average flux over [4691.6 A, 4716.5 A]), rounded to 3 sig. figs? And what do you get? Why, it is 56.9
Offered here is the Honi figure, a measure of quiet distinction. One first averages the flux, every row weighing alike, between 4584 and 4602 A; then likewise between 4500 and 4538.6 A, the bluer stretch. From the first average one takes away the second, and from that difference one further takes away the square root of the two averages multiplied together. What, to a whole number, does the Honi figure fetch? -117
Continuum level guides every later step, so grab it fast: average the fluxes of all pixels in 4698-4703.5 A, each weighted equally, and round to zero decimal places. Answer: 108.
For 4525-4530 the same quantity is 106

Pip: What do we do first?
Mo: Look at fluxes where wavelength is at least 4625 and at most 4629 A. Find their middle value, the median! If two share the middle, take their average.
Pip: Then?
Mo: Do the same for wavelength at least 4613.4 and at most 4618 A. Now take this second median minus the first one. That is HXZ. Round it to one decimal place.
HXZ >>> 4.4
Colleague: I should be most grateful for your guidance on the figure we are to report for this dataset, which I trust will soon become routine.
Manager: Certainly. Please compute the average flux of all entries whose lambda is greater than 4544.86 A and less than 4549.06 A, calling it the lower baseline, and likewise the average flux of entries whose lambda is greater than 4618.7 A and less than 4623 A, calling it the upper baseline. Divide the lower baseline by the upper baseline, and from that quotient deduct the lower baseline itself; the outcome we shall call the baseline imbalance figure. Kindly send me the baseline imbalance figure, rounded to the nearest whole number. -108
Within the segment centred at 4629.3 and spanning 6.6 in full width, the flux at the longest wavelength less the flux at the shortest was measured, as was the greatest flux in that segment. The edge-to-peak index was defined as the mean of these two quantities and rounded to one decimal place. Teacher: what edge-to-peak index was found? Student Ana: 63.7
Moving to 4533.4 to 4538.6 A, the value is 69.0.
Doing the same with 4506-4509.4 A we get 59.9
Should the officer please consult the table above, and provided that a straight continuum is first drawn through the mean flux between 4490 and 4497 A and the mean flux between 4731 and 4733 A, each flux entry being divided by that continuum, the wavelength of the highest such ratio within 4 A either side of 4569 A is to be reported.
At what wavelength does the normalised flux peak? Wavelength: 4569.52 A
